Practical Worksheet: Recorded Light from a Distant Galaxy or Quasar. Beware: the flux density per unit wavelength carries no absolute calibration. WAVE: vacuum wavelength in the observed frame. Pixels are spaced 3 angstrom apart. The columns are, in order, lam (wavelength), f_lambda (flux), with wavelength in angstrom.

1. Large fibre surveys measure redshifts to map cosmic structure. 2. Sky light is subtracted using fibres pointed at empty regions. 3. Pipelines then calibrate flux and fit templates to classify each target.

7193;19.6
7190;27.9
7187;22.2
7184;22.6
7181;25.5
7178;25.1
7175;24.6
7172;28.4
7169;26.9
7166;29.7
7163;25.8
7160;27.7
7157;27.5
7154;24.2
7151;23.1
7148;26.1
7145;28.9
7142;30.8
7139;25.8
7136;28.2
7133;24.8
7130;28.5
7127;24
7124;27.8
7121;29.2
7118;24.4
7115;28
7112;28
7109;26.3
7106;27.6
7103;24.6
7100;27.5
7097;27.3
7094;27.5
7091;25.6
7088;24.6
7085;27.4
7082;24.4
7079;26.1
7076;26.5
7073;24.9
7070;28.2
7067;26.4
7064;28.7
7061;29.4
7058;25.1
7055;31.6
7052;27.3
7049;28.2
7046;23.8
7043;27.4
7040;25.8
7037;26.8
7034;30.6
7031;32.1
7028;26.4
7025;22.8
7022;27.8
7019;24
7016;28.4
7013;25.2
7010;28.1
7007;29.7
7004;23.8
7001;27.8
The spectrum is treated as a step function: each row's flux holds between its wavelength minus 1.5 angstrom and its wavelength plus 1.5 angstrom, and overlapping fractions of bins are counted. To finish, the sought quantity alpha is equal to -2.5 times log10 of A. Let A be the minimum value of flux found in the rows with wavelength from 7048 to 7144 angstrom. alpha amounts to -3.45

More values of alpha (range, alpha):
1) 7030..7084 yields -3.44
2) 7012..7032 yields -3.39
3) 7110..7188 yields -3.37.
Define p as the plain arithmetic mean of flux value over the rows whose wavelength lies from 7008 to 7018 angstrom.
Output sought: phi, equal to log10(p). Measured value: 1.435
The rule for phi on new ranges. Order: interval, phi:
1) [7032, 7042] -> 1.443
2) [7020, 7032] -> 1.436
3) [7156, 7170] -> 1.440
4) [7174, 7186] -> 1.388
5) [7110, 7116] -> 1.447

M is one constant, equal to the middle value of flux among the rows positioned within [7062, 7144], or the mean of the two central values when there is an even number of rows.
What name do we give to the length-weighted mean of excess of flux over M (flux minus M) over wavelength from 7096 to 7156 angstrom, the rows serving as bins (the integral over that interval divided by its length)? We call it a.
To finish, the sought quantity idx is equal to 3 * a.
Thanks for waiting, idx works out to -1.63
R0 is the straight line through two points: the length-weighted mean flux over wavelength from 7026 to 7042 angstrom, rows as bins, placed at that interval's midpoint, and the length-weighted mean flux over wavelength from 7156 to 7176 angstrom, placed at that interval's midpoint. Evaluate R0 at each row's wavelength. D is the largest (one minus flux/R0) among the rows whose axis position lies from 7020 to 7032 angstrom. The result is 0.19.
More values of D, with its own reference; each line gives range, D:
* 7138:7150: 0.06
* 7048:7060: 0.10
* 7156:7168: 0.06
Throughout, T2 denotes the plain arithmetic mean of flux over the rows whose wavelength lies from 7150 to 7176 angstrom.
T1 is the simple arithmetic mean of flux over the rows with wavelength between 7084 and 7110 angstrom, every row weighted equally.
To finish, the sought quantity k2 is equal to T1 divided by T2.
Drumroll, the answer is 1.00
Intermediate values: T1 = 26.5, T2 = 26.4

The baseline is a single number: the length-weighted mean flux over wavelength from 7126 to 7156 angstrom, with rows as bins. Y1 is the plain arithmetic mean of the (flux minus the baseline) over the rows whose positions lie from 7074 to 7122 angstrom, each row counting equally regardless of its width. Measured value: 0.06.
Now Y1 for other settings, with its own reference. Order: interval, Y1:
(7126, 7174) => 0.40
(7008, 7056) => 0.77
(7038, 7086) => 0.45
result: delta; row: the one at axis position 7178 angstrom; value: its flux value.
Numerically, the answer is 25.1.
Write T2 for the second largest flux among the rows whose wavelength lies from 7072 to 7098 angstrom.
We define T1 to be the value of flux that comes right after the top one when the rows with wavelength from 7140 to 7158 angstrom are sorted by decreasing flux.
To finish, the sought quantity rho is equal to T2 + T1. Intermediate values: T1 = 28.9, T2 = 27.4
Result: 56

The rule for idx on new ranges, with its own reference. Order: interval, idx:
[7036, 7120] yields -1.56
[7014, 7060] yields -0.27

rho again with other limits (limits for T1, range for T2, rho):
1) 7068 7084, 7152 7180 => 55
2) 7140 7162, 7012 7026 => 57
